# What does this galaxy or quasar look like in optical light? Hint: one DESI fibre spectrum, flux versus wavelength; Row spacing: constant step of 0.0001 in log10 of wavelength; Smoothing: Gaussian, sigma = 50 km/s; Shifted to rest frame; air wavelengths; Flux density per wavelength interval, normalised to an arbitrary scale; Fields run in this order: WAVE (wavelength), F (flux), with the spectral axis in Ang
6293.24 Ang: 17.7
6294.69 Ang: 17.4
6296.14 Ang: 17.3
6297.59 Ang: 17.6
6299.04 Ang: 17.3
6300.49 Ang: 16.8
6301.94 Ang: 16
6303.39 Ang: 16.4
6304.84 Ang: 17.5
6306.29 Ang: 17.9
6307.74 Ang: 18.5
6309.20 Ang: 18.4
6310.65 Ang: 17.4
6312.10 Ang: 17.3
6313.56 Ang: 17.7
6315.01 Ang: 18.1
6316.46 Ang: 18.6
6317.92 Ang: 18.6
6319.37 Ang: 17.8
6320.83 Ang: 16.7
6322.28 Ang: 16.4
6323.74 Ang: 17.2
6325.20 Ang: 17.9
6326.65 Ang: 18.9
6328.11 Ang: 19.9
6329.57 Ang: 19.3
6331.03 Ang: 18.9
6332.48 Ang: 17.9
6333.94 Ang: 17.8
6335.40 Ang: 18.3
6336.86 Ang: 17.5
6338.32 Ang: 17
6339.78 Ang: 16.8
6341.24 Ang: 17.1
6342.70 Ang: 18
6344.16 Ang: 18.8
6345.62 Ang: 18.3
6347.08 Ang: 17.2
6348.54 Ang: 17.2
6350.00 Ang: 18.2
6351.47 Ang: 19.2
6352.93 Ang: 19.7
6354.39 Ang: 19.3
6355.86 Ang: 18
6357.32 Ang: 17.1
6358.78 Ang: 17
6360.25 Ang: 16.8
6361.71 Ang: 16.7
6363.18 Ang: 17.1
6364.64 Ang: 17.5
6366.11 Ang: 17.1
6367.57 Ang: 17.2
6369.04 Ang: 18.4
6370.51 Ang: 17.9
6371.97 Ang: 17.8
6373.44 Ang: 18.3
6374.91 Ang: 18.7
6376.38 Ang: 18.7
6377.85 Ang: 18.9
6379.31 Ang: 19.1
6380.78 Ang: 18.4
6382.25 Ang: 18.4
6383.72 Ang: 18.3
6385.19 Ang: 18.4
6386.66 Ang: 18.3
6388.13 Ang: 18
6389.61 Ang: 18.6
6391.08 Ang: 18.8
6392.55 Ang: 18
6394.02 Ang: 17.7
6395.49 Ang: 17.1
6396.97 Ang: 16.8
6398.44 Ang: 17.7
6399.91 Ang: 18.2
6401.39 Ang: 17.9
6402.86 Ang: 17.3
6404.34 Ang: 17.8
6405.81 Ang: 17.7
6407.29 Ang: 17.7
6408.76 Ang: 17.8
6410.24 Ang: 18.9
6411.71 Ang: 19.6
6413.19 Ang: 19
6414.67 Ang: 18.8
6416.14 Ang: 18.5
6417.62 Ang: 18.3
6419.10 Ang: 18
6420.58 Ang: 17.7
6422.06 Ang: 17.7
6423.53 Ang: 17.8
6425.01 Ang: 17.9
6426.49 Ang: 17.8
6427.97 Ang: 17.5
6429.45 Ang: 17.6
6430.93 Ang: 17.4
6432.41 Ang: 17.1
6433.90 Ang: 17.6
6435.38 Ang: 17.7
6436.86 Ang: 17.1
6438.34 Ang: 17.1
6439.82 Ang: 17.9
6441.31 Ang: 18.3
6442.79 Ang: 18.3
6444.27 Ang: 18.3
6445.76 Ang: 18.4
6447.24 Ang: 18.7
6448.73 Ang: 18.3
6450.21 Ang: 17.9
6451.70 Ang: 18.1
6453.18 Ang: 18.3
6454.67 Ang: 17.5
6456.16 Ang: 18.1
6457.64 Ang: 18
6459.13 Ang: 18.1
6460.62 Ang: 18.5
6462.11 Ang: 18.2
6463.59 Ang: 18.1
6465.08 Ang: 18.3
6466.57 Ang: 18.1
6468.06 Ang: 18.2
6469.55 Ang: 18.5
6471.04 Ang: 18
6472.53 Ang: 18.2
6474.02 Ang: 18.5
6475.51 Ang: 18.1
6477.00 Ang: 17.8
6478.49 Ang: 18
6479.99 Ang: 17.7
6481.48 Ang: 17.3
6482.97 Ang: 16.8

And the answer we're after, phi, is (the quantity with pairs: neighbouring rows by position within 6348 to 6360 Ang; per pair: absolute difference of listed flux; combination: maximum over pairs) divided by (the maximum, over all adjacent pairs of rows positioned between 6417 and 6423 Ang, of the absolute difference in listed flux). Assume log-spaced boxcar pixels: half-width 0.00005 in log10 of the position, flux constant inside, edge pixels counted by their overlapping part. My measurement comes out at 4.33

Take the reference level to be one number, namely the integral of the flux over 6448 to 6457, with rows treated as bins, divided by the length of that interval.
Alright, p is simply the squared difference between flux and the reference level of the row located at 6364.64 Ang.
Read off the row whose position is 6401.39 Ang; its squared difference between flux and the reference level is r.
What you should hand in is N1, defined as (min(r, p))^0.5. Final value 0.14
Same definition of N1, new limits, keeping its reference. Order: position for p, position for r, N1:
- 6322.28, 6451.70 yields 0.06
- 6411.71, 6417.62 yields 0.26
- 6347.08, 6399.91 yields 0.16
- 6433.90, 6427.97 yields 0.44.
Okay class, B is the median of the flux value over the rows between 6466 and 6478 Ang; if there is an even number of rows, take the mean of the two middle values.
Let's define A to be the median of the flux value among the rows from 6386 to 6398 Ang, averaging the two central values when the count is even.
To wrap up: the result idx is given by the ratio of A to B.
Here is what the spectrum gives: 0.99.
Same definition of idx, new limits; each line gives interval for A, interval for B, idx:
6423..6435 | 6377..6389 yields 0.96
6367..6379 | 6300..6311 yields 1.05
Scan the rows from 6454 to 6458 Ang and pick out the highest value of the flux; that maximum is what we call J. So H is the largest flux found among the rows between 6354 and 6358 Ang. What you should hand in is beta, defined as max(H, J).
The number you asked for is 19.3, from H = 19.3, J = 18.1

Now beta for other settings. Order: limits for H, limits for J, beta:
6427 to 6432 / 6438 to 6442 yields 18.3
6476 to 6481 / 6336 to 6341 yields 18.0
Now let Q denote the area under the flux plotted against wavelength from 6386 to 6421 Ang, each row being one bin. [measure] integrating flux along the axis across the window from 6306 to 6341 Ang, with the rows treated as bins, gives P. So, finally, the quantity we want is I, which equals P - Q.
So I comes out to -5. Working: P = 628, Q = 633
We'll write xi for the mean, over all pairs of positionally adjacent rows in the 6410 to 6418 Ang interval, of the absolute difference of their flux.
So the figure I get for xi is 0.40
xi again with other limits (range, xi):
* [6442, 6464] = 0.29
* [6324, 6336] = 0.66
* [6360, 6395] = 0.33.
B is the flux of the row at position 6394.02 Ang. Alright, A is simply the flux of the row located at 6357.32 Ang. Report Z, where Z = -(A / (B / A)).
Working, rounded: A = 17.1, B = 17.7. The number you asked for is -16.5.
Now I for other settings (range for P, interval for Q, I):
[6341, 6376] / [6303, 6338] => -3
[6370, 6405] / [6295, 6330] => 15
